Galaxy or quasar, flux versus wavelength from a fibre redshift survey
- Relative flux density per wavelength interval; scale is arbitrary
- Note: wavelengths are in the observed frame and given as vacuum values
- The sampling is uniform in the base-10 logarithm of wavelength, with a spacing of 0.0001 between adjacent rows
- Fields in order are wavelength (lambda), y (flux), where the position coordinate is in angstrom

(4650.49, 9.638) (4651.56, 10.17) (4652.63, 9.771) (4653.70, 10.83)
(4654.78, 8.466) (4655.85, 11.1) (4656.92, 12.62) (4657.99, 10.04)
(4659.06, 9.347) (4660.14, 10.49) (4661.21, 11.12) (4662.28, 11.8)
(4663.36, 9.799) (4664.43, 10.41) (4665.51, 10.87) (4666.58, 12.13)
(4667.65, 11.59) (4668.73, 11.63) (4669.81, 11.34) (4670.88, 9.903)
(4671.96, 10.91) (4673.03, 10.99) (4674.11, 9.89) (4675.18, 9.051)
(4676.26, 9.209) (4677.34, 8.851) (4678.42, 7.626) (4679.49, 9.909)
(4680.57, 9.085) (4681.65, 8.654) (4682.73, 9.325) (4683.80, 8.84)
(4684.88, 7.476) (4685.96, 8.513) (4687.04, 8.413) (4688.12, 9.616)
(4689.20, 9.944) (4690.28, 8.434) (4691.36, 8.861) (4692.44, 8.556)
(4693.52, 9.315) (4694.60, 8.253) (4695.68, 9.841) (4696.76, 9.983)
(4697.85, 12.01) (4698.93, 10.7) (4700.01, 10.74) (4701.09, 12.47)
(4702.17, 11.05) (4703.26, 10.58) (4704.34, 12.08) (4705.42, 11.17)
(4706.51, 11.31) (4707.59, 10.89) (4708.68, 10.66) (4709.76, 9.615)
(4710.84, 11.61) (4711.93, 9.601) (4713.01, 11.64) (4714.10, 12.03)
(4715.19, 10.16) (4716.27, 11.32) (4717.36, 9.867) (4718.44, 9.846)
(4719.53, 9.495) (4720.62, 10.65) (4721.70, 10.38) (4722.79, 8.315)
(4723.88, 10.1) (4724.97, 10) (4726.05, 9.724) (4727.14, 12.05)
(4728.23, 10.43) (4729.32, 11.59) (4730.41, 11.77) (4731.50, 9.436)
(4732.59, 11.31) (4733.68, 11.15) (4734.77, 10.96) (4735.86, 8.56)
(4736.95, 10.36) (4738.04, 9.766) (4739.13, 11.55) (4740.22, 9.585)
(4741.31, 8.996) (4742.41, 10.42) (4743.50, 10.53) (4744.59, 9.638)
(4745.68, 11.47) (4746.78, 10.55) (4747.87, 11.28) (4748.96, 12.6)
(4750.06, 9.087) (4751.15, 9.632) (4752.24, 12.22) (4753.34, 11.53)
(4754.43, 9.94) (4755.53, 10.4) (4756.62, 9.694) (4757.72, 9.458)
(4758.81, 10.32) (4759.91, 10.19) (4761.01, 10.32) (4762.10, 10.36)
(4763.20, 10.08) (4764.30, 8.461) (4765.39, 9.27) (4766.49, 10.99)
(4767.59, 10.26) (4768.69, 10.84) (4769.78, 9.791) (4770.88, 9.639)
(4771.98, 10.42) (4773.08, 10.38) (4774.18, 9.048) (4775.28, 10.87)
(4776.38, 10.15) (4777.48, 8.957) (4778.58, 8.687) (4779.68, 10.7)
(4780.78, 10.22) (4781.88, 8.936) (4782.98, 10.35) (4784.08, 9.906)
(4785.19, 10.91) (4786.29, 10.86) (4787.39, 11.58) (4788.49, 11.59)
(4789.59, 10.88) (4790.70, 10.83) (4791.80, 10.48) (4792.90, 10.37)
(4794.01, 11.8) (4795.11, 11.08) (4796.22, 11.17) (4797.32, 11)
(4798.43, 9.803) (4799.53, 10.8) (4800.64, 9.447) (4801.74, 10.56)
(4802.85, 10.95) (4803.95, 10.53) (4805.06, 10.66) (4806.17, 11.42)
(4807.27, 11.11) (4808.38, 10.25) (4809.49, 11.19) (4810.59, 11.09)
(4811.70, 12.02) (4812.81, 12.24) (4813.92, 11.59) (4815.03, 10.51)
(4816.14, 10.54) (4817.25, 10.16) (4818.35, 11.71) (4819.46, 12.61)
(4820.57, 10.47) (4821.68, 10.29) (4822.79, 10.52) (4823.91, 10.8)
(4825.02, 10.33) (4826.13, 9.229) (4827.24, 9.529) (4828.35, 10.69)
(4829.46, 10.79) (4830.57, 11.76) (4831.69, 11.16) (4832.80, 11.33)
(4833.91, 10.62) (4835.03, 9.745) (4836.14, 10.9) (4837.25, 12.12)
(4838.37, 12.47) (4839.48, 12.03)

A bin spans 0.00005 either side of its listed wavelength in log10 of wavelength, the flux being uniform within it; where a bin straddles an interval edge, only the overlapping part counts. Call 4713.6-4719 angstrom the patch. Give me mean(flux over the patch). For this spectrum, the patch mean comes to 10.6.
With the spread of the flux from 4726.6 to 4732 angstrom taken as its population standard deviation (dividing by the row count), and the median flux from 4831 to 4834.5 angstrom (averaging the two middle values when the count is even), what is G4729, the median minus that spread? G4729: 10.2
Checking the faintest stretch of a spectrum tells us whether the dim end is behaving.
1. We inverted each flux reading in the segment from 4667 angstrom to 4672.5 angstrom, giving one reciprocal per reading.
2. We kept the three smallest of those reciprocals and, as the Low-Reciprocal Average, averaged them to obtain 0.087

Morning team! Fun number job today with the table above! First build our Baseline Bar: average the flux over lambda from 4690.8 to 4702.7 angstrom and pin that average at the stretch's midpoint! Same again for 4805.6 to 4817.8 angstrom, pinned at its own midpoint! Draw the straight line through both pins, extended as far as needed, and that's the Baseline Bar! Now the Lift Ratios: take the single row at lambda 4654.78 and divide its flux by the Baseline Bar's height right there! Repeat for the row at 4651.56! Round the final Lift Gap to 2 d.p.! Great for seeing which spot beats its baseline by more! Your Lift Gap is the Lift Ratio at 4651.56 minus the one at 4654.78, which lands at 0.18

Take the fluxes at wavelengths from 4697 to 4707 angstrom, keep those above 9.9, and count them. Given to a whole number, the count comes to 9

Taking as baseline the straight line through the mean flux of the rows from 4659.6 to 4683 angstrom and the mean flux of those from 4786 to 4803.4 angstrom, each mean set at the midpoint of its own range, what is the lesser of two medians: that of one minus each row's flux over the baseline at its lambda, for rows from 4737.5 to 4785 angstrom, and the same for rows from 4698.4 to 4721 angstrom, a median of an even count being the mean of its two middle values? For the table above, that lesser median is -0.04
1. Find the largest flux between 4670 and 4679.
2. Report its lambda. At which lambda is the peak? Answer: 4673.03 angstrom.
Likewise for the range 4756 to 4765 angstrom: 4762.10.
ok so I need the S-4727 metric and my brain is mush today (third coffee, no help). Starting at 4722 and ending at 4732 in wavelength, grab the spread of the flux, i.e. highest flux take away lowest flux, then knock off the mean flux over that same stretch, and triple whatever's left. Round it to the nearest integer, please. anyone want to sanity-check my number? -20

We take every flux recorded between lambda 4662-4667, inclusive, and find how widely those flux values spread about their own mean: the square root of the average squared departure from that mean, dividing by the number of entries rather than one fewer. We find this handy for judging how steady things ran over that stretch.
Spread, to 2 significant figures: 0.86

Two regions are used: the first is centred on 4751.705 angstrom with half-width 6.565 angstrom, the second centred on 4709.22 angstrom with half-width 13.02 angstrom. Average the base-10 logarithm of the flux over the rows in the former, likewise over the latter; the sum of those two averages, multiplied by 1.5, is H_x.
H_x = 3.09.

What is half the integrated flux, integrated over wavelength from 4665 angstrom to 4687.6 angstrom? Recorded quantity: 110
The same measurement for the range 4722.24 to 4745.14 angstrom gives 118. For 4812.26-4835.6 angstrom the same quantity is 126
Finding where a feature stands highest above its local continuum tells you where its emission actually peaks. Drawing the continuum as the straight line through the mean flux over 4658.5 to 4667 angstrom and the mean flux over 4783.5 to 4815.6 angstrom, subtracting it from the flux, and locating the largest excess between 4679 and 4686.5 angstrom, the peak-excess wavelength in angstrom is 4679.49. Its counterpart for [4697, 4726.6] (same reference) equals 4701.09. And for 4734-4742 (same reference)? 4739.13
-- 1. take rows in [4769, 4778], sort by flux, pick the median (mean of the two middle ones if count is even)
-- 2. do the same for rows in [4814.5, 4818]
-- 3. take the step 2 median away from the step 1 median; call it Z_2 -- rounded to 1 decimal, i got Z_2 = -0.5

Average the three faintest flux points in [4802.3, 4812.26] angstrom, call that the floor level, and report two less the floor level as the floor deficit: -8.48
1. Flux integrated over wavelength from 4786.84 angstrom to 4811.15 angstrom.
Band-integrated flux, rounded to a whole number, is 264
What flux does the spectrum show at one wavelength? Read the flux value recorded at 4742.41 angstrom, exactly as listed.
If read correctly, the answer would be 10.42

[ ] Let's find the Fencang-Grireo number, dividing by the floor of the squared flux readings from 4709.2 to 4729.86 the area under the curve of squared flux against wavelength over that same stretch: 33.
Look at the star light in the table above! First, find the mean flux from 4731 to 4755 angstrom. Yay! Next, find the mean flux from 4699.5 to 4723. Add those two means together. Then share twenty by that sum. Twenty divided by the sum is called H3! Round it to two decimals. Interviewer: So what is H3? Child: 0.94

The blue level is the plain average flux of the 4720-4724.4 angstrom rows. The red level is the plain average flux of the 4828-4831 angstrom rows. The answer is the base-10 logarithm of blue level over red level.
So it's -0.05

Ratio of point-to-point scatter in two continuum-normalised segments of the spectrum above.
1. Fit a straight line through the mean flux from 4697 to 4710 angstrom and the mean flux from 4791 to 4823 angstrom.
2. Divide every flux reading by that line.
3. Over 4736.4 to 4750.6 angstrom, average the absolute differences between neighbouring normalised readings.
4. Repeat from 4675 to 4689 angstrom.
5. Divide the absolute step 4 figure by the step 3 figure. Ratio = 0.6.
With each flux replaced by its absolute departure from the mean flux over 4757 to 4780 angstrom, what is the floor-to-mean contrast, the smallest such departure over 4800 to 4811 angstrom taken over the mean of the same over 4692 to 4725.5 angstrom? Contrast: 0.3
